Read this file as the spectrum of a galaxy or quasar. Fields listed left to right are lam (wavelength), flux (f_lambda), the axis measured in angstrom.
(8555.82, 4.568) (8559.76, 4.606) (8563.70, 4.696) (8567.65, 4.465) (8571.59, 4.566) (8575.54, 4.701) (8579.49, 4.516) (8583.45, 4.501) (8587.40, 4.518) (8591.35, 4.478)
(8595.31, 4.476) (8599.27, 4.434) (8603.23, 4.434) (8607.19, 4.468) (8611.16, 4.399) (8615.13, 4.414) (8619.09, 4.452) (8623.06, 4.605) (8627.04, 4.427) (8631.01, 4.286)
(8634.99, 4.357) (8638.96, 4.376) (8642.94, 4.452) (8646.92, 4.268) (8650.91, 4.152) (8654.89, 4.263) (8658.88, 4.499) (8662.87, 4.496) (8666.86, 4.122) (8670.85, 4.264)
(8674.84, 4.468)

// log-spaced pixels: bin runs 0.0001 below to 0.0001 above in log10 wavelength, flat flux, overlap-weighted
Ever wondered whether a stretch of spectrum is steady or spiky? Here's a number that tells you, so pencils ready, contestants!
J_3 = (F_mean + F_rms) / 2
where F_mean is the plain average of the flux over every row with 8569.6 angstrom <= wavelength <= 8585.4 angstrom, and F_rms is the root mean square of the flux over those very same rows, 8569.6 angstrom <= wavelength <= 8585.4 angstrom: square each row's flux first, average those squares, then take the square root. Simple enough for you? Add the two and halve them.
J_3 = 4.57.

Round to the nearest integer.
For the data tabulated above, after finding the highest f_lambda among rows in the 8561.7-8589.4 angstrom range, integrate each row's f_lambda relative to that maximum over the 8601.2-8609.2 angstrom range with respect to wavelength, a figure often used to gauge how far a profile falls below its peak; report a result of -2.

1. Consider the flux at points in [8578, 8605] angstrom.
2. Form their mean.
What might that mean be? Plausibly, 4.48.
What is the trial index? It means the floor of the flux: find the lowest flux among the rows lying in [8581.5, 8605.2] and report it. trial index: 4.434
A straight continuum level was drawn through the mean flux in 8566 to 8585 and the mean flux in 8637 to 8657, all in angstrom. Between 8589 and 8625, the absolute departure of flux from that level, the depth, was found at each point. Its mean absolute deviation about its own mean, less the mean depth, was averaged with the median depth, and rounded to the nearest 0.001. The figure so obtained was 0.011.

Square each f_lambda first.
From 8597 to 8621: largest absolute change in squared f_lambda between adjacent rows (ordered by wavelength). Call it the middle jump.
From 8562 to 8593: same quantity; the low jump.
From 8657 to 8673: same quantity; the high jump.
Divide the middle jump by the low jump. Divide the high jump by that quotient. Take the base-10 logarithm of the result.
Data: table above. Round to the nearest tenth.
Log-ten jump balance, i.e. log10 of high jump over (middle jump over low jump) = 1.0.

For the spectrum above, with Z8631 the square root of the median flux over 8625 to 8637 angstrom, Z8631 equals 2.09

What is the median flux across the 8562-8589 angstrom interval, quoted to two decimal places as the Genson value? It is 4.52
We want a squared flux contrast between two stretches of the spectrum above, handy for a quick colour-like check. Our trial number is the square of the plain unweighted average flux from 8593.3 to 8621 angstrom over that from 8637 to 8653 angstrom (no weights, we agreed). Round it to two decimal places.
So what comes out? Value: 1.06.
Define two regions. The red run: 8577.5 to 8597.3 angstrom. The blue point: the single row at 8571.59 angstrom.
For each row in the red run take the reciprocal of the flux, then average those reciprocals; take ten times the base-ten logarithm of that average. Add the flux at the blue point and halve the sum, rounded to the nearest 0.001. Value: -0.982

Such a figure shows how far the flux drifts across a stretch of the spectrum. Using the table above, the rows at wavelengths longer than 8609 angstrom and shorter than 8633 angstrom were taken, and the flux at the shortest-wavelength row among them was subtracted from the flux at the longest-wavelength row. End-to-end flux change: -0.11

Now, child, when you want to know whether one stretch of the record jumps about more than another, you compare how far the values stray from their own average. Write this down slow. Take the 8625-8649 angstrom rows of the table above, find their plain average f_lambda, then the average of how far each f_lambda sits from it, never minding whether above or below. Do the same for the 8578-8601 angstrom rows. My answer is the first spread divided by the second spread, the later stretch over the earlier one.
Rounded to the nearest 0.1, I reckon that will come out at 2.3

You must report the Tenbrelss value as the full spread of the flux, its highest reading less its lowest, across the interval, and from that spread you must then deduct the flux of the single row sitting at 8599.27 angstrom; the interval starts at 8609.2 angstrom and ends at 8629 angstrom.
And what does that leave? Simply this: -4.23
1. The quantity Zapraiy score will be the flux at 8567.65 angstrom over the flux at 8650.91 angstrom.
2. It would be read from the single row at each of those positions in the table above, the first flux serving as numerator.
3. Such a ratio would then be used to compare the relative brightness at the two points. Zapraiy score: 1.08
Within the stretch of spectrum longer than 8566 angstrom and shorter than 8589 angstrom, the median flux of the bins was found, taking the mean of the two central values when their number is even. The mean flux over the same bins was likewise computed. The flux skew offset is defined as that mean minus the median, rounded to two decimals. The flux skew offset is 0.03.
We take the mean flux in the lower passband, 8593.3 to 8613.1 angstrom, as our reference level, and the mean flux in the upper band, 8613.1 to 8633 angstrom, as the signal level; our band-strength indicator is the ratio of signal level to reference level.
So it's 0.999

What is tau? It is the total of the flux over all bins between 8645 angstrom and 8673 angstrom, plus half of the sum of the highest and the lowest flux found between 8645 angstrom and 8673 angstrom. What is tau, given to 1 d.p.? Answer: 34.4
